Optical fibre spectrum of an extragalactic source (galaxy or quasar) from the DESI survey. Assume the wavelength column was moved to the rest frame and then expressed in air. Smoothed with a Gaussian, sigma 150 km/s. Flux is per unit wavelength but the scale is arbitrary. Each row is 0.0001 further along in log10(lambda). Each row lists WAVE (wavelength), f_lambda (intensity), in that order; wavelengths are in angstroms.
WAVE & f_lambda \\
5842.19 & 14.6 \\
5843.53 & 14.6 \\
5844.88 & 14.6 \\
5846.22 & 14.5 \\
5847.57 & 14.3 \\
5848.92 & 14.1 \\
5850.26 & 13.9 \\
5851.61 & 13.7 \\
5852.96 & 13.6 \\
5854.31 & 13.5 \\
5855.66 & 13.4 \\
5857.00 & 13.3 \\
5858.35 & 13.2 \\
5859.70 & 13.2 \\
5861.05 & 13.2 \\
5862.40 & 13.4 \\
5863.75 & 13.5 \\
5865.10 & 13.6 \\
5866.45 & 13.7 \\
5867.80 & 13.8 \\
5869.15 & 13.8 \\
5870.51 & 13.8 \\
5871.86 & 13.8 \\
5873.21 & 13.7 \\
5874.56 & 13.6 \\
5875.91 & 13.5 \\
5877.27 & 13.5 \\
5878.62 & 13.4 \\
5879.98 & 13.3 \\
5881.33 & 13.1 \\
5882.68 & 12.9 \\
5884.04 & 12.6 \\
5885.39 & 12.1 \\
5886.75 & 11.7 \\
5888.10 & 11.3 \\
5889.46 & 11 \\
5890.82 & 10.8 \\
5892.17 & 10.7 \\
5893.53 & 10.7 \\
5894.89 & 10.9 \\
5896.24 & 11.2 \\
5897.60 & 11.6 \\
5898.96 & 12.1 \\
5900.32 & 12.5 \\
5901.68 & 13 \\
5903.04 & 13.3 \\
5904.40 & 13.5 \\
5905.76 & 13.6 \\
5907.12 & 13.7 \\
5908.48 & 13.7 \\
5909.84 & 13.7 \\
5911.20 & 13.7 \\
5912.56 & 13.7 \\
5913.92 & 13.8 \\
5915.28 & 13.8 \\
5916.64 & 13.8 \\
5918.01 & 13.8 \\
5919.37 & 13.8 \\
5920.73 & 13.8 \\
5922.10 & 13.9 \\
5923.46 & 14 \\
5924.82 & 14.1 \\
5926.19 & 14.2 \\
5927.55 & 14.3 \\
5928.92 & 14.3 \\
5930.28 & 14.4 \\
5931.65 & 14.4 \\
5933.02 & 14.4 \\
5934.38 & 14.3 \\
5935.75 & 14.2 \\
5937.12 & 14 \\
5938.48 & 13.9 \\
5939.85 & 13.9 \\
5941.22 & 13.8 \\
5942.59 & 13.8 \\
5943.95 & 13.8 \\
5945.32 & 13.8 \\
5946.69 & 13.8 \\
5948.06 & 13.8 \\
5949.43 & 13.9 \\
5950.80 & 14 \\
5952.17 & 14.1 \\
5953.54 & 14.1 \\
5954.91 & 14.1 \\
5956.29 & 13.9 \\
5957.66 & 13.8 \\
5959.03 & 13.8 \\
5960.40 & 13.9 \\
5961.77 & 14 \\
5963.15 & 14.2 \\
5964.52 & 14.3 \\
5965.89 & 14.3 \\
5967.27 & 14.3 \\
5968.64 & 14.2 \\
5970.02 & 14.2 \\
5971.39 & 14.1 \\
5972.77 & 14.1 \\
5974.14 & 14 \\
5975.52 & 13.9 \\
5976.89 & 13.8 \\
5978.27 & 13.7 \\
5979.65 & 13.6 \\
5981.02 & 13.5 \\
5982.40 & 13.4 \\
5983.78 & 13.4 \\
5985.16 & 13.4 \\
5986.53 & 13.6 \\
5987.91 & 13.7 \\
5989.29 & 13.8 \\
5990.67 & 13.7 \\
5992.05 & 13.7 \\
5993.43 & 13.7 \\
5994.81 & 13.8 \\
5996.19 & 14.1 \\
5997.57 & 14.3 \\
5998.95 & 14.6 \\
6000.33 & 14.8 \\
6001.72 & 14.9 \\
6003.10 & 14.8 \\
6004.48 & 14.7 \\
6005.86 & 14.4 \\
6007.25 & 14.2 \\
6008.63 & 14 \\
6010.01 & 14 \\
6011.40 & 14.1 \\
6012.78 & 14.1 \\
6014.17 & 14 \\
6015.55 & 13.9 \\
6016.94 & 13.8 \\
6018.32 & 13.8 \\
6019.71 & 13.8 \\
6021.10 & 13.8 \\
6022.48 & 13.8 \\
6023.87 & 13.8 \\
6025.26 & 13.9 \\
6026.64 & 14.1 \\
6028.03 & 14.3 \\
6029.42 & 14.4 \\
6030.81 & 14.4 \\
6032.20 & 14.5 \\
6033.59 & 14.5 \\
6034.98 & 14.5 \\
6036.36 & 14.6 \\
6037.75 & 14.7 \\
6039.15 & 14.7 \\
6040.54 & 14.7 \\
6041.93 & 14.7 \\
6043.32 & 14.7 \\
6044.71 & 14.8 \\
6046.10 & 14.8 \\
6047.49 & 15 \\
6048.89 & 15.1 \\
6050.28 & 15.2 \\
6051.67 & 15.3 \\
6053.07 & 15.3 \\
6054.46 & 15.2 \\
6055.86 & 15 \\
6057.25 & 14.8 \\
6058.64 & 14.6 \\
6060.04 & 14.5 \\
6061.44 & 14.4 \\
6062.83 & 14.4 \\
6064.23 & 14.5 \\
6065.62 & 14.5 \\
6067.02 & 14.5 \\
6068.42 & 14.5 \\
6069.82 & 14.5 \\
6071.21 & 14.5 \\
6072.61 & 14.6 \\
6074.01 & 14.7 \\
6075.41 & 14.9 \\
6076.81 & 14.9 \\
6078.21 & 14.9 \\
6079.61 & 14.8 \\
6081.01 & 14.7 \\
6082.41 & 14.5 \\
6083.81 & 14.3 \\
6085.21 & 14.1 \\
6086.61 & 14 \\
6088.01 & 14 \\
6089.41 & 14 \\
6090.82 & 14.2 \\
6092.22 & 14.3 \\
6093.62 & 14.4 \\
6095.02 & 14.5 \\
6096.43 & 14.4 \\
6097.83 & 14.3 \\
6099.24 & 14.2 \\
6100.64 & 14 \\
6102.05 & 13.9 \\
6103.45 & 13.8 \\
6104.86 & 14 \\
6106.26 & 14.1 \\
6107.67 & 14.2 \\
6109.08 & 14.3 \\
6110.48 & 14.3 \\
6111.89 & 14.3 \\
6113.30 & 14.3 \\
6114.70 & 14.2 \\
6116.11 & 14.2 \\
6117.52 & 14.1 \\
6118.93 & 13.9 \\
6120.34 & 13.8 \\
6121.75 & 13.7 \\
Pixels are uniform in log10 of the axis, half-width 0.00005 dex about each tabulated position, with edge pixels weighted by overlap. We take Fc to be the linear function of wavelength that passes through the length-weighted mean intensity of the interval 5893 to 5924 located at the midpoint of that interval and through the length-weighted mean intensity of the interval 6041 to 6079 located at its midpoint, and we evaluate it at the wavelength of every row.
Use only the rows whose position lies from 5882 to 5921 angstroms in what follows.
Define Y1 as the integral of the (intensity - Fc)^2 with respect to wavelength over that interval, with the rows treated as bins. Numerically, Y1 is 51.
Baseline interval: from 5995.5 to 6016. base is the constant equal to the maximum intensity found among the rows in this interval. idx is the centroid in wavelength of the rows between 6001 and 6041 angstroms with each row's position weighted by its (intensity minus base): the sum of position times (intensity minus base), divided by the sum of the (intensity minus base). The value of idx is 6019.9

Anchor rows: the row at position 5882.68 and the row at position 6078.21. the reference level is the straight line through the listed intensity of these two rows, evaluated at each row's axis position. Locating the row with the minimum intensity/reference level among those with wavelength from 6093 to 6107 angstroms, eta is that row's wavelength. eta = 6103.45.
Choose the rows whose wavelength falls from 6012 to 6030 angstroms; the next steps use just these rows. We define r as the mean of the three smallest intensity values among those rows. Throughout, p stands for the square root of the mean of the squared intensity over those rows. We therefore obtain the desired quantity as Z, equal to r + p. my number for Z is 27.8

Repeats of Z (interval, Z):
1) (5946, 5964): 27.8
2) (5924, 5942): 28.0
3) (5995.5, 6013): 28.4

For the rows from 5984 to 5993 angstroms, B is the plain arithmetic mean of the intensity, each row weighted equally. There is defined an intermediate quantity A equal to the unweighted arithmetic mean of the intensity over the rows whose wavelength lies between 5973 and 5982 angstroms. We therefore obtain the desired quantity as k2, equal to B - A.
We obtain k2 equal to -0.1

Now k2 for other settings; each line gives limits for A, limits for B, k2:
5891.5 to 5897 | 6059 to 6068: 3.6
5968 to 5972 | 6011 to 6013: -0.1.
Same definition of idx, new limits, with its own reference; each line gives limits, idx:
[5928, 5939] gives 5934.4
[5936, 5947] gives 5942.1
